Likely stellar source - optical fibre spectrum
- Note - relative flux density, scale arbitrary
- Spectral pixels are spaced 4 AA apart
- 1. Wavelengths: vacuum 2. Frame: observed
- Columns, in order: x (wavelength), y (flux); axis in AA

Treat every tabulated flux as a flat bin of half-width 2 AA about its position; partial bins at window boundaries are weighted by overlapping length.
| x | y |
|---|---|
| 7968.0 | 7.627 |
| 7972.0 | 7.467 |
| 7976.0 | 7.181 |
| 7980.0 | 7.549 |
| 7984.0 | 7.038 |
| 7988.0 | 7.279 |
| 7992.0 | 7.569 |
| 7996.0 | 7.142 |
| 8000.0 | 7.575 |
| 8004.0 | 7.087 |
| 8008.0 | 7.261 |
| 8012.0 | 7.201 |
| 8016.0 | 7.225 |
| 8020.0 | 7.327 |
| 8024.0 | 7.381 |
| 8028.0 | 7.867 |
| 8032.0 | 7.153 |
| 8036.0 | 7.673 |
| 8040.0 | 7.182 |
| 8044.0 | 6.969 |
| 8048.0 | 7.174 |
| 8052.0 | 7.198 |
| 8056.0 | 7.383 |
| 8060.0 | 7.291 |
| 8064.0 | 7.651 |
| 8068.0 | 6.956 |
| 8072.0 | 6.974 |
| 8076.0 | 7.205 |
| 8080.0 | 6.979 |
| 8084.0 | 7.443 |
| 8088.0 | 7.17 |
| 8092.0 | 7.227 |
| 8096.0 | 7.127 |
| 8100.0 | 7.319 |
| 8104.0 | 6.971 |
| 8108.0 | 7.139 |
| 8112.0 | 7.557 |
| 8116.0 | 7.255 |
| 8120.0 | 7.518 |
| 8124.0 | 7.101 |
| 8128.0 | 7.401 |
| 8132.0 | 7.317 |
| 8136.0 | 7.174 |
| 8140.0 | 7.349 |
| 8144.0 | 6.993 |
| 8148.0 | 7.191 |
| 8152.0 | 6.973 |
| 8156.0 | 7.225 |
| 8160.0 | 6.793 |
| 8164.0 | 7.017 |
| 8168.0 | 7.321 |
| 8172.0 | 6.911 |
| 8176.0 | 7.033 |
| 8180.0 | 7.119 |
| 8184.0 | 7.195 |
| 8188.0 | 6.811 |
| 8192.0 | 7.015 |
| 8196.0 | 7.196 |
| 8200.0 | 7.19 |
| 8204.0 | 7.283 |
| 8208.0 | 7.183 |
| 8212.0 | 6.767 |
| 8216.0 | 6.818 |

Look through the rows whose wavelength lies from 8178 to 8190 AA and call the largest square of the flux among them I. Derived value 51.8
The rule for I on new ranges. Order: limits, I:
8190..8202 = 51.8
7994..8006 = 57.4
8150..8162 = 52.2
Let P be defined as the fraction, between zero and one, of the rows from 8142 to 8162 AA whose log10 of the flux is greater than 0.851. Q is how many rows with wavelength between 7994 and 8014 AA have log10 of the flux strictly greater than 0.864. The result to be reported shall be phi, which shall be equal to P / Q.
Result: 0.4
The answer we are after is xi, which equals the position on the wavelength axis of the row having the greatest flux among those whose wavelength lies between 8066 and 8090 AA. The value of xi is 8084.0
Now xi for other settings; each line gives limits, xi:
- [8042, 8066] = 8064.0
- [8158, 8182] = 8168.0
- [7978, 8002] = 8000.0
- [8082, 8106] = 8084.0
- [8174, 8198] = 8196.0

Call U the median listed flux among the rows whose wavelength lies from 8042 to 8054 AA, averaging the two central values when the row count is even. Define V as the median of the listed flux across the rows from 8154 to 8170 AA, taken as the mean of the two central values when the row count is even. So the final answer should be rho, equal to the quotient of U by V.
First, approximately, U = 7.17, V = 7.12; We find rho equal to 1.007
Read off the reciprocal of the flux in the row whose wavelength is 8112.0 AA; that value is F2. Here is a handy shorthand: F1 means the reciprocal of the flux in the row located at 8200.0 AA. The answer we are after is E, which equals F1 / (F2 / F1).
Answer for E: 0.146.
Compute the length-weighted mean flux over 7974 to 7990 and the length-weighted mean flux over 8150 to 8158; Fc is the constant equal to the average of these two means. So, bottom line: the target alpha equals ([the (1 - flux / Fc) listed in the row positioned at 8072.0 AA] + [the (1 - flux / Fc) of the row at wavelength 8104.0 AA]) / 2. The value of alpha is 0.029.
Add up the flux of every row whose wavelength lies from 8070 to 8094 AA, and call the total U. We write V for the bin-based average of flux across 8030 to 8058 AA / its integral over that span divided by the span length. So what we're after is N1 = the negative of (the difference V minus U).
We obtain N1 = 36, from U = 43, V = 7.25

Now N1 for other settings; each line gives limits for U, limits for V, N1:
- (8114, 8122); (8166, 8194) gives 8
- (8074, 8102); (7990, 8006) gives 43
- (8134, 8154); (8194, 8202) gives 28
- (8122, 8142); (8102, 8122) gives 29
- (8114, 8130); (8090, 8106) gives 22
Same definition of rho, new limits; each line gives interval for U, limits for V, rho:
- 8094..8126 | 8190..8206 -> 1.001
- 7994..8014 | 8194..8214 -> 1.002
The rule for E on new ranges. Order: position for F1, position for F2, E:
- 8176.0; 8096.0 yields 0.144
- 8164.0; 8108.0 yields 0.145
